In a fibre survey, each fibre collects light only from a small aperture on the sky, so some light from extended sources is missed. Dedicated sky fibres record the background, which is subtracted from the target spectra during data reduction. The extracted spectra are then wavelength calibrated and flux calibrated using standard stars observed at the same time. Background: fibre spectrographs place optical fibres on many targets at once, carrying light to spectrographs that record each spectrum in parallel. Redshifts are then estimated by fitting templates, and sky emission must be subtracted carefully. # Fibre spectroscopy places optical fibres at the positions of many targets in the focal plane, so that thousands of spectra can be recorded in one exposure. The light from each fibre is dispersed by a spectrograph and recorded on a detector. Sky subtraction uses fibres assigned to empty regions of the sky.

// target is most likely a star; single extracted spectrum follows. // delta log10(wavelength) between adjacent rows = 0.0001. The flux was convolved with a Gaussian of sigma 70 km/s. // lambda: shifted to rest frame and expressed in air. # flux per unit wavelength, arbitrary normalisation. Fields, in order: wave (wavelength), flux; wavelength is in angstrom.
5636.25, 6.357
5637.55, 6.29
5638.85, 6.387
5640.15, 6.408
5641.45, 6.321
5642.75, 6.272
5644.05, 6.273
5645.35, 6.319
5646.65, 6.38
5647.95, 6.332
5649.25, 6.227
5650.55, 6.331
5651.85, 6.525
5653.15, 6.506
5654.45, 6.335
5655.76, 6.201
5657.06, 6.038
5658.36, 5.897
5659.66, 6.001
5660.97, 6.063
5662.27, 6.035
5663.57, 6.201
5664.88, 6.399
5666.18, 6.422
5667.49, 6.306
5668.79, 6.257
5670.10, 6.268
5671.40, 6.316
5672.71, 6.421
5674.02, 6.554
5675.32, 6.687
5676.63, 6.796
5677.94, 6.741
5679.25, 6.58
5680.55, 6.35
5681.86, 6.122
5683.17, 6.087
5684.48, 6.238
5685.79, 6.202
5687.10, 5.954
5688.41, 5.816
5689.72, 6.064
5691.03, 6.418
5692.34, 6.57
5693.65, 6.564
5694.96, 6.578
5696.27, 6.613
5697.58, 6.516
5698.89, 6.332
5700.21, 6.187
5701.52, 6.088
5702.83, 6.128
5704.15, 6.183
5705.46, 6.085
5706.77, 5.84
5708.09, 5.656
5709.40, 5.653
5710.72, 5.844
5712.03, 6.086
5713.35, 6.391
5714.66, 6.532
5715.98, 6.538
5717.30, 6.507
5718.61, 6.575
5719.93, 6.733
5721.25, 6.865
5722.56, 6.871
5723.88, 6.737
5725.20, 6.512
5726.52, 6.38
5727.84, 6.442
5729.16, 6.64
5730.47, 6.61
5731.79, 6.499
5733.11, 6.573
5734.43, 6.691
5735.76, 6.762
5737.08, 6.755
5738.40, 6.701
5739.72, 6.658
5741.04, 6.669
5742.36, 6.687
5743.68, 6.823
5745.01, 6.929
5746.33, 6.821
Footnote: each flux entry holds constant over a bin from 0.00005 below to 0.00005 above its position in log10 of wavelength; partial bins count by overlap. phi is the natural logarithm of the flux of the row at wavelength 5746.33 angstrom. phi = 1.92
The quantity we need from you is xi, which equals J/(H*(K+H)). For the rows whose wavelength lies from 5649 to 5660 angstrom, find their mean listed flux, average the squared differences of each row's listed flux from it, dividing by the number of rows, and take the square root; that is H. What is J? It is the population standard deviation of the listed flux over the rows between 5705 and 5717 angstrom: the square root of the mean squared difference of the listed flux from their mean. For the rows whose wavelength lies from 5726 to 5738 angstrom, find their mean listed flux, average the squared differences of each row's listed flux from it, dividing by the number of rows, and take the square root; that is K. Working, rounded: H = 0.21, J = 0.33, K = 0.127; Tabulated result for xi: 4.8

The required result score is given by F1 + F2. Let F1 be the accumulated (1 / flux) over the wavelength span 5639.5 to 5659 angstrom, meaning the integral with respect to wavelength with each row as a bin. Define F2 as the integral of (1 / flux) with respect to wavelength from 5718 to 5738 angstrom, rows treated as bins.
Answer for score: 6.11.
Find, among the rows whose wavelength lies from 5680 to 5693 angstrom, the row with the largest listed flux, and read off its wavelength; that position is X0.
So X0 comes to 5692.34 angstrom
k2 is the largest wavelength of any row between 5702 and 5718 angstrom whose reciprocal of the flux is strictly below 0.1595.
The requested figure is 5717.30 angstrom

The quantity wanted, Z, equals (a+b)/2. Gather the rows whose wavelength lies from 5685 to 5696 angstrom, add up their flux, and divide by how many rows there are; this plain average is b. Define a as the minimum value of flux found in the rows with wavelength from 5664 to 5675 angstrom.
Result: 6.26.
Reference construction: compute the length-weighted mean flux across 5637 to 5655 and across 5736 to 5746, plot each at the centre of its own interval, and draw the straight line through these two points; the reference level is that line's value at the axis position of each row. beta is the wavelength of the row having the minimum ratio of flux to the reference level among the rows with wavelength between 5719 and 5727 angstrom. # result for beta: 5726.52 angstrom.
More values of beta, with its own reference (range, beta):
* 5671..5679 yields 5671.40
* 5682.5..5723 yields 5709.40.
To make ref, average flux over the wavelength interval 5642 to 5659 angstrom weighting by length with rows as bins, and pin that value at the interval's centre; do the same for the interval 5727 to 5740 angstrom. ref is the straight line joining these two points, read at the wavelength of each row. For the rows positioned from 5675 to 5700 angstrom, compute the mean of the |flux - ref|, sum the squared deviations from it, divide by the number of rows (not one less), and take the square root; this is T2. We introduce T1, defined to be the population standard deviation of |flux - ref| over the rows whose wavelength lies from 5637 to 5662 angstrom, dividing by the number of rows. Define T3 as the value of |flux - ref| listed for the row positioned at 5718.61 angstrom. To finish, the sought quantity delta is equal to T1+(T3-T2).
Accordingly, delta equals -0.04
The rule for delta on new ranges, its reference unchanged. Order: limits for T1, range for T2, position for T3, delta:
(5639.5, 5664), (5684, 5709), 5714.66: -0.09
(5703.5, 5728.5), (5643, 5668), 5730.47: 0.16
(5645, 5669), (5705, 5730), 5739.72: -0.17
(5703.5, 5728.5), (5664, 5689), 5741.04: 0.12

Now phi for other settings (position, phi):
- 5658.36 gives 1.77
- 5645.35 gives 1.84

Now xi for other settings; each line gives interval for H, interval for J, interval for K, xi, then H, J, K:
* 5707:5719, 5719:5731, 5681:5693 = 0.8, 0.37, 0.17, 0.216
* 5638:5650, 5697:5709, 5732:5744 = 33.6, 0.06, 0.24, 0.068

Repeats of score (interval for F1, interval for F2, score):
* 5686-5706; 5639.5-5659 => 6.30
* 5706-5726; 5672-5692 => 6.32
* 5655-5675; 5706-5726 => 6.37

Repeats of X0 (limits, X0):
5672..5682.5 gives 5676.63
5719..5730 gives 5722.56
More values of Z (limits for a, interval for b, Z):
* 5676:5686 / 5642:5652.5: 6.21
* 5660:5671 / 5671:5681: 6.30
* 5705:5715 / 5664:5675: 6.01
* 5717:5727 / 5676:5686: 6.38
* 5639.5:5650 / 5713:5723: 6.43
